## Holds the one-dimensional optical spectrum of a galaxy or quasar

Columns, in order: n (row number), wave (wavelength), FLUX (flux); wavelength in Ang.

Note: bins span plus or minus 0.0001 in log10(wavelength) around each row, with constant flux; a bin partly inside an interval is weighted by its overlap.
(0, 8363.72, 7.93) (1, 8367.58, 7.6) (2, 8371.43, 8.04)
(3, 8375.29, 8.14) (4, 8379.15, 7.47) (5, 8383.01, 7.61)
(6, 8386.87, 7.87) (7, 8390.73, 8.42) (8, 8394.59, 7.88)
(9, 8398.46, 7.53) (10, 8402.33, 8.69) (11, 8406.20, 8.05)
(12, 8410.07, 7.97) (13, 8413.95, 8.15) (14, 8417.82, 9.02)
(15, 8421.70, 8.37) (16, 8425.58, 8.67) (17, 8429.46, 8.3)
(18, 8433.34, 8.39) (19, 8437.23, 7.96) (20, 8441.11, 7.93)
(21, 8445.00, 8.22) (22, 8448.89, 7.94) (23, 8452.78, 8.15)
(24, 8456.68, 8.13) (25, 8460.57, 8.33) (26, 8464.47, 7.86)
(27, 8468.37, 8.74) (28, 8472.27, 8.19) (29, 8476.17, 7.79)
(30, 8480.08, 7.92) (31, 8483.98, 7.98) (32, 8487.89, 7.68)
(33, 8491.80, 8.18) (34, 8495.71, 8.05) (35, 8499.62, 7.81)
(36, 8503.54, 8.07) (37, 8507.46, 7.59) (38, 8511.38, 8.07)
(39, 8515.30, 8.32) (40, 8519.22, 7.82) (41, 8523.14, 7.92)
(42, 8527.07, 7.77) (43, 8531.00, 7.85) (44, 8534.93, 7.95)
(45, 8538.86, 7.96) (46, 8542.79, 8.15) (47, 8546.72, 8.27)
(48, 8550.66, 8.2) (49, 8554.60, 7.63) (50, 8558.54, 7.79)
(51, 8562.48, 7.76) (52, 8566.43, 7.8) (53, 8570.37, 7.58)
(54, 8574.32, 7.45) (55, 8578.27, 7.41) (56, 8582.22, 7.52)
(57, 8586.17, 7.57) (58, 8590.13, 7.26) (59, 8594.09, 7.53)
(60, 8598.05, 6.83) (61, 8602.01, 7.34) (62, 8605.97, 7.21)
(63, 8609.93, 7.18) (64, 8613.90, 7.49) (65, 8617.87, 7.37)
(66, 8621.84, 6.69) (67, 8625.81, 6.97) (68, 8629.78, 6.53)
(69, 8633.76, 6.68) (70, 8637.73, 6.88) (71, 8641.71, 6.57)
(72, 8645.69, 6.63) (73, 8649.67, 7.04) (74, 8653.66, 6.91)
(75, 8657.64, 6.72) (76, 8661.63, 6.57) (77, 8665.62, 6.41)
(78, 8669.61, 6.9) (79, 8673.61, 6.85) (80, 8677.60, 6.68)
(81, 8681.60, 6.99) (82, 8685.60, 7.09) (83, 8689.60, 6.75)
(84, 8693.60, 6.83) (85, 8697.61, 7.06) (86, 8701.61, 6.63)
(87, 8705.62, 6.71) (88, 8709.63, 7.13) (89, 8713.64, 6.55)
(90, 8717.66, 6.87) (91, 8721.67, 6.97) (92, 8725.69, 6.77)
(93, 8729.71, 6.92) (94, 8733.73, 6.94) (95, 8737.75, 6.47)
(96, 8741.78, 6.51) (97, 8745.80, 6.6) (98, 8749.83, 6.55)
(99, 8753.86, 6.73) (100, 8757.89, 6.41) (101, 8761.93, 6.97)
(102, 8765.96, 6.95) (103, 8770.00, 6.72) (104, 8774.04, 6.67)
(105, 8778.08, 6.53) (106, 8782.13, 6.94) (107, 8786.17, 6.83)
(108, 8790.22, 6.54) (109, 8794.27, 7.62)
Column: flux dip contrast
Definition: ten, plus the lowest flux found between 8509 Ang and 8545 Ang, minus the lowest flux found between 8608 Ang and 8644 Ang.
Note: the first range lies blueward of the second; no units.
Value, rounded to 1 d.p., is 11.2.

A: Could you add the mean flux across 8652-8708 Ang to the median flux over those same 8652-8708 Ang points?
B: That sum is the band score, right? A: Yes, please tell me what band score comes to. 13.6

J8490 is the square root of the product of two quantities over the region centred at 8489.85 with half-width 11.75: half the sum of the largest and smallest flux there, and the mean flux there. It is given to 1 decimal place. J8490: 7.9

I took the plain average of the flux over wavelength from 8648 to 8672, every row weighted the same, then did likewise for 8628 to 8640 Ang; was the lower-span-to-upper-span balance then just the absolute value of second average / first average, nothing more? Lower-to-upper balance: 0.99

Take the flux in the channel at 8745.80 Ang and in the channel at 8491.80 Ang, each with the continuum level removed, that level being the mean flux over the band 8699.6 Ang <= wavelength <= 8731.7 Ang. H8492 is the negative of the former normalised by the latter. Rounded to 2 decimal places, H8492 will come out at 0.16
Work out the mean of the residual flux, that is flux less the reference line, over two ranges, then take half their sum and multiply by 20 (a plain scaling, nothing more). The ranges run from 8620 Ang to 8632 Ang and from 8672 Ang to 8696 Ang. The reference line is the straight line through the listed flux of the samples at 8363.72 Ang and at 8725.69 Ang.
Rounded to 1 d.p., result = -4.0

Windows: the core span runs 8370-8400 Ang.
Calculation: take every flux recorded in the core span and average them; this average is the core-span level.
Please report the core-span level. 7.9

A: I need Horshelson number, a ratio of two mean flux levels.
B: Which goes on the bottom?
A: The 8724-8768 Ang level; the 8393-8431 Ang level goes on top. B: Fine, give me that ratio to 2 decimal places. 1.23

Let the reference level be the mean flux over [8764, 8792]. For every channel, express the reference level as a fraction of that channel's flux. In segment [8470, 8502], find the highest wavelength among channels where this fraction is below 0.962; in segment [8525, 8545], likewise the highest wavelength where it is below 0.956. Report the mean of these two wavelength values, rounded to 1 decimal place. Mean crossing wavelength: 8521.2 Ang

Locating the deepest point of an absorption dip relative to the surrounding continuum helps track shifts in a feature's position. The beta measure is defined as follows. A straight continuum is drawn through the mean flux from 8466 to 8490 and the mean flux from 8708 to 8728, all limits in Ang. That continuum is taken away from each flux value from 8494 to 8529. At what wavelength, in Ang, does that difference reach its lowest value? 8507.46 Ang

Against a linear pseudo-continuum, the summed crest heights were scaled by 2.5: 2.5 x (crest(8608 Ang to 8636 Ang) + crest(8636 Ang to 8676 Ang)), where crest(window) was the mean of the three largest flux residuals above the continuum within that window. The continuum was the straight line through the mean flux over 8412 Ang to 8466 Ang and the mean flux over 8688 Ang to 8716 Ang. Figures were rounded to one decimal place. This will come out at -0.1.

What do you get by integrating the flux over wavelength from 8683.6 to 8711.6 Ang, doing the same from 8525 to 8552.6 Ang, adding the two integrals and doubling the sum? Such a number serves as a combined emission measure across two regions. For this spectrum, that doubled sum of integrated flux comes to 828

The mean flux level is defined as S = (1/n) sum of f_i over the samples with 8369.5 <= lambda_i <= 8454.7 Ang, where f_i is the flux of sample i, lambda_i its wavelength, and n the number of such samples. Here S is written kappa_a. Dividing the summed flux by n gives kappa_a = 8.13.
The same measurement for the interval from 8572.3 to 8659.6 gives 7.08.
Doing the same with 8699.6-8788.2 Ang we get 6.74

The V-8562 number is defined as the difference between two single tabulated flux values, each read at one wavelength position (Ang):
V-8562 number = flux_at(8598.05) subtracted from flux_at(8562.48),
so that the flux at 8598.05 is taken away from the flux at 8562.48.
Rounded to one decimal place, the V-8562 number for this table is 0.9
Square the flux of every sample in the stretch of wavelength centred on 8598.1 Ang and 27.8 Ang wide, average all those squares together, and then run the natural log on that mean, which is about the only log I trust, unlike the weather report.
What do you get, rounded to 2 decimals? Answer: 3.97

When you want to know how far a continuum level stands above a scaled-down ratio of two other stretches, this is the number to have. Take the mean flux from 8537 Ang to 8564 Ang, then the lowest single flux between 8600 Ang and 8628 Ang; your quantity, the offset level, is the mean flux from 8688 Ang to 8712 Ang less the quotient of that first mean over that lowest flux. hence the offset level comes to 5.66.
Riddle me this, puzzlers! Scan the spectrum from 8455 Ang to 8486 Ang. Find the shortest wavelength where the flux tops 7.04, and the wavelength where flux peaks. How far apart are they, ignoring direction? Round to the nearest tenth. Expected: 11.7 Ang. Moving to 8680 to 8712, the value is 24.0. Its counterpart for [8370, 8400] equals 19.3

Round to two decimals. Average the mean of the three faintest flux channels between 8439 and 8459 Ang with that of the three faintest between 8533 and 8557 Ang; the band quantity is 7.92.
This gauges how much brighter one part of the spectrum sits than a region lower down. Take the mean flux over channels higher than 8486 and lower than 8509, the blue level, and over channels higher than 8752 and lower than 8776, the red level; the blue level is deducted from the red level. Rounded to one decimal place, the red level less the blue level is -1.2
